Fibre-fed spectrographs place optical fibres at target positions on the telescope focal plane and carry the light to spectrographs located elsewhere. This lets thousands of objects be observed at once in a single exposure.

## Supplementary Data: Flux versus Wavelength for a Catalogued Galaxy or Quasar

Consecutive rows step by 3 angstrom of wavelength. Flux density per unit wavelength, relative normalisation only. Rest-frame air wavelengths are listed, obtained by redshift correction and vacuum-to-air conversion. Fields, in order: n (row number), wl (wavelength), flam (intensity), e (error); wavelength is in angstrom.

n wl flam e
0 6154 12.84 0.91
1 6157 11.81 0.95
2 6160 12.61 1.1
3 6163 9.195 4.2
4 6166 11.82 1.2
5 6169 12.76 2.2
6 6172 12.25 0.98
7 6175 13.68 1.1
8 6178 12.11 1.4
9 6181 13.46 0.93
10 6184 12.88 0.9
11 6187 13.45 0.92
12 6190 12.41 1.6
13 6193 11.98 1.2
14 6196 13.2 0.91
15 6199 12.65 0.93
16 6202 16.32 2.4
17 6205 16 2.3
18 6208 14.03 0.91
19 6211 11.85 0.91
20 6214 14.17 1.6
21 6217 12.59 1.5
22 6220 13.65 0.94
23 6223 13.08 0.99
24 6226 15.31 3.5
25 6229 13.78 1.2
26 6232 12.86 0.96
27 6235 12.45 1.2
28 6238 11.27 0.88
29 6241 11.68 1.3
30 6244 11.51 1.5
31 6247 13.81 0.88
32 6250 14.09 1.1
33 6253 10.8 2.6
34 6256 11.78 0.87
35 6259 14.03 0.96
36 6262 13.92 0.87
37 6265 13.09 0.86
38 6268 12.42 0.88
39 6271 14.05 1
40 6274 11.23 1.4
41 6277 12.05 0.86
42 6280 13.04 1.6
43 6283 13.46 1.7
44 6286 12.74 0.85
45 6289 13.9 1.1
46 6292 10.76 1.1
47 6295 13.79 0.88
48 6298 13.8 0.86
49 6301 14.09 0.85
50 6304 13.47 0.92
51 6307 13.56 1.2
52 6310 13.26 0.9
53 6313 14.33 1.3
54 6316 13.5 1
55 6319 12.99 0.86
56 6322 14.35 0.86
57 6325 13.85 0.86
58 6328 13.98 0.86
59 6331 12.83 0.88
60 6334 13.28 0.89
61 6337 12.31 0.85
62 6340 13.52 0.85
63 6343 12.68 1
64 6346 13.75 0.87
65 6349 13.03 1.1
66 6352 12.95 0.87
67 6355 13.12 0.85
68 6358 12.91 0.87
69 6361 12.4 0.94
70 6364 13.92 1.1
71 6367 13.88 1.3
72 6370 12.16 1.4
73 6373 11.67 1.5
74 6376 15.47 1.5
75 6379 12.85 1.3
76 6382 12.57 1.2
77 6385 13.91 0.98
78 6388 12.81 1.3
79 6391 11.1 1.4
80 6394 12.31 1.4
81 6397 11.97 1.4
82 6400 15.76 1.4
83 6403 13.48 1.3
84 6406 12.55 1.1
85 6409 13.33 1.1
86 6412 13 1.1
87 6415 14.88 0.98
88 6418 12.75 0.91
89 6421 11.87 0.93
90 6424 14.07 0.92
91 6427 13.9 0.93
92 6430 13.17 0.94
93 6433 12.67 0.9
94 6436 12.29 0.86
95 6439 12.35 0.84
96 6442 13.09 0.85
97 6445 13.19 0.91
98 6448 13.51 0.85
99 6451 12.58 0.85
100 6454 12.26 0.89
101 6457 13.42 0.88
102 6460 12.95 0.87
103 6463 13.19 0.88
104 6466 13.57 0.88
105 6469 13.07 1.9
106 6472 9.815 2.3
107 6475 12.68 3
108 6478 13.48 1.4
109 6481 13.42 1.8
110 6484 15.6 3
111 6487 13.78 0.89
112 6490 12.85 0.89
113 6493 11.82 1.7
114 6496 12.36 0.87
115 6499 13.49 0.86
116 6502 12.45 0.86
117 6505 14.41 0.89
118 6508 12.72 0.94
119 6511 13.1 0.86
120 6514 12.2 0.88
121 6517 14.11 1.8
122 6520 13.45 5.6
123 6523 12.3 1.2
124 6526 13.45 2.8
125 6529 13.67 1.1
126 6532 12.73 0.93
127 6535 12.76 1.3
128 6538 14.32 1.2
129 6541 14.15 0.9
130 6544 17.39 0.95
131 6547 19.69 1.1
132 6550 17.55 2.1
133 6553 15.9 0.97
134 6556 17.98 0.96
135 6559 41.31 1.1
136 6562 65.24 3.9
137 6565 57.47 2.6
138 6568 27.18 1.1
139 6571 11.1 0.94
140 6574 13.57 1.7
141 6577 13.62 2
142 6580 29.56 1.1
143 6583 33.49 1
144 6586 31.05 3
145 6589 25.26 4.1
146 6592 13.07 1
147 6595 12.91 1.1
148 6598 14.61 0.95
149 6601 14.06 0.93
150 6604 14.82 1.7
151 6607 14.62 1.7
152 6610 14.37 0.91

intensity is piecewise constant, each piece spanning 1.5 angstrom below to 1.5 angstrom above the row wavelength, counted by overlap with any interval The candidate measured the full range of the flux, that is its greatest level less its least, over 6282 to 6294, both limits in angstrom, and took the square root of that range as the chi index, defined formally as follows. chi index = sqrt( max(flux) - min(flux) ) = 1.8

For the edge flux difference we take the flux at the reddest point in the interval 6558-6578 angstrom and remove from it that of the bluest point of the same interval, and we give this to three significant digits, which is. -27.7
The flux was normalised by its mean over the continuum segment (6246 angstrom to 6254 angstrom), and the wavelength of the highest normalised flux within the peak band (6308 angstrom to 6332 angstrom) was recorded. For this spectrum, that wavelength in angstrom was 6322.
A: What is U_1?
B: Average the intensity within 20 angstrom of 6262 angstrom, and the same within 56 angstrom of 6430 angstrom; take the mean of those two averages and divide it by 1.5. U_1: 9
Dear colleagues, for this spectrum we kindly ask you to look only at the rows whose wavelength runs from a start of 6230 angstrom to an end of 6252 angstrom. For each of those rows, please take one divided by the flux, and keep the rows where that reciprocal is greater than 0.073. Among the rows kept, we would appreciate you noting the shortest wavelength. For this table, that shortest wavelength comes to 6232 angstrom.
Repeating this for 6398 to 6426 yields 6403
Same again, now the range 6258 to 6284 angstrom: 6265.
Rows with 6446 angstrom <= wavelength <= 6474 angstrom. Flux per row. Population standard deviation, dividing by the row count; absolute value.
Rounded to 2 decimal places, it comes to 1.10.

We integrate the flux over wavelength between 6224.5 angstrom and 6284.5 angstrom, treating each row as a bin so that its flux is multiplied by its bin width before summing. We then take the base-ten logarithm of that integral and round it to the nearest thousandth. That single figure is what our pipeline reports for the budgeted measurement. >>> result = 2.886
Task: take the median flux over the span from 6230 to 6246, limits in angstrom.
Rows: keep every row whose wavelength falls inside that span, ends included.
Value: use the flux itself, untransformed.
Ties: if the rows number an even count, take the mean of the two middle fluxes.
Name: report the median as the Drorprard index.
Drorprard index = 11.7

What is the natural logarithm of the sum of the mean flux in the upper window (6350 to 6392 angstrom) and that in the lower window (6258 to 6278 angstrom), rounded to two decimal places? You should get 3.26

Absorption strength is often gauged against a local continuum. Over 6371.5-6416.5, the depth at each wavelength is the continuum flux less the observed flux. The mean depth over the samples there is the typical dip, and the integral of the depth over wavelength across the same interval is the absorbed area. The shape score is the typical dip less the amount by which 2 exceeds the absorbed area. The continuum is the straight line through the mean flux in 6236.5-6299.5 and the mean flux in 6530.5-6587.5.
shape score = 212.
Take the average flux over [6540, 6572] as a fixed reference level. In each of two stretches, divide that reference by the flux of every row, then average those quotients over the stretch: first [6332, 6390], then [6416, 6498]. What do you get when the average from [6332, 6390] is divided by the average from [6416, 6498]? 0.99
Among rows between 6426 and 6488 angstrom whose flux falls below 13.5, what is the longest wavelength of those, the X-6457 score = 6481 angstrom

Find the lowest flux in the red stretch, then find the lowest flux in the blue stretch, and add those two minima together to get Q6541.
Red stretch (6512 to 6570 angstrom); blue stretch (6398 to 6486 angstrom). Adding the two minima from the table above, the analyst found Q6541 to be 22.0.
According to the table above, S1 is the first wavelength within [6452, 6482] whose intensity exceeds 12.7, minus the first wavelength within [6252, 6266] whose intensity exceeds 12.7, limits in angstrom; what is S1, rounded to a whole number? 198 angstrom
